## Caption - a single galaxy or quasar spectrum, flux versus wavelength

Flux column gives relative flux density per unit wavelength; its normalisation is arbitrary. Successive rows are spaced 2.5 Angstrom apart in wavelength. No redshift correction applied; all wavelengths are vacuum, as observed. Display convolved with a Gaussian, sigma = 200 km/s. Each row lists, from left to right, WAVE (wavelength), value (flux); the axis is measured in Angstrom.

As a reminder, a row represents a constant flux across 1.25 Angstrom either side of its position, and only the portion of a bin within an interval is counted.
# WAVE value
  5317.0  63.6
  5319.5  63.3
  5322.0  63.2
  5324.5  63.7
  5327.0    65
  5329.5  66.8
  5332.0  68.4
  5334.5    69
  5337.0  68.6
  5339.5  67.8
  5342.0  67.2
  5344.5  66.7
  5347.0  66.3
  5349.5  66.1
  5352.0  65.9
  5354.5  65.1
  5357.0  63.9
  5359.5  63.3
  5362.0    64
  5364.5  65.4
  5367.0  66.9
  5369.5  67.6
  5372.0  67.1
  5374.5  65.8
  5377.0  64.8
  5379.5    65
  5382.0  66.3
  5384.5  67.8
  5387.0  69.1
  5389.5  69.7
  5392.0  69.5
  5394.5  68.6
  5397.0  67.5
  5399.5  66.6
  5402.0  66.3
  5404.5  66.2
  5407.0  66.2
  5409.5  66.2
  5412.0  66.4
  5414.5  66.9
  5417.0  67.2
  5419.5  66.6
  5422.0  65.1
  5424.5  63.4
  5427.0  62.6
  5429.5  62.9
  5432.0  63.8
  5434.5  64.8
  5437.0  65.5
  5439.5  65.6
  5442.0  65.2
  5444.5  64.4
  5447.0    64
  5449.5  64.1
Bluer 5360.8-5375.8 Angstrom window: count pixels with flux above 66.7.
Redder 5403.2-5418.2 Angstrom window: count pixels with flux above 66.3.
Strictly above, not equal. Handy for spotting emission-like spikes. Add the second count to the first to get 6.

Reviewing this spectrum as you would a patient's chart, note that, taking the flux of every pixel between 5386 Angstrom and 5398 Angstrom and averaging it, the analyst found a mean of 68.9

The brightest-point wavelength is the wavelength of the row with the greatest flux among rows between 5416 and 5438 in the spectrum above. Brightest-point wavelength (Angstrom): 5417.0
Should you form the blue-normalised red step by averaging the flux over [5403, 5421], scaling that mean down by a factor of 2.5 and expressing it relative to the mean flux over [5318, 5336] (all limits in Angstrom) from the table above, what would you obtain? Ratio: 0.405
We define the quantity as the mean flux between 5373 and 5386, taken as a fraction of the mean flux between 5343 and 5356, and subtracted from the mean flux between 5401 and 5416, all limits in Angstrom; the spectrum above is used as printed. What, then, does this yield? 65.4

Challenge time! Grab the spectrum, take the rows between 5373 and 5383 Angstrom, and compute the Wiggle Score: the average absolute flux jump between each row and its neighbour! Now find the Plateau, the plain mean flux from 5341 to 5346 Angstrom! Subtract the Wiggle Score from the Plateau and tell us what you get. 66.1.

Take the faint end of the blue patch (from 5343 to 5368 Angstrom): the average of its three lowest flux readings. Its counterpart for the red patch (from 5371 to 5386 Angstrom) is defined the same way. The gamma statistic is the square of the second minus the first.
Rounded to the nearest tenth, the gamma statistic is 2.2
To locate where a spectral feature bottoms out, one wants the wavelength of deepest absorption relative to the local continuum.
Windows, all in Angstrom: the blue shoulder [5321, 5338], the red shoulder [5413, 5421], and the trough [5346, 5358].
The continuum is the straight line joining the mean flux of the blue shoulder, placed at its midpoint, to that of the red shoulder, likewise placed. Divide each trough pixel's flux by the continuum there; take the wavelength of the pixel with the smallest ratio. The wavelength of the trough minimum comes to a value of 5357.0 Angstrom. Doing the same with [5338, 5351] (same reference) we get 5349.5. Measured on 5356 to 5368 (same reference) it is 5359.5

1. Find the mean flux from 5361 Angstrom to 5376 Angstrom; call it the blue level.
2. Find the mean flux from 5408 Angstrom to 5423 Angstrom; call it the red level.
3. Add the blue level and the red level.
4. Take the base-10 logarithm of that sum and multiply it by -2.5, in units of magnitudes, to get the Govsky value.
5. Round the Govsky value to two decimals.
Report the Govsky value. -5.31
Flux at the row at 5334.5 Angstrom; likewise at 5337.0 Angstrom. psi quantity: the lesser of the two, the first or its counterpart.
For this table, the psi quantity 68.6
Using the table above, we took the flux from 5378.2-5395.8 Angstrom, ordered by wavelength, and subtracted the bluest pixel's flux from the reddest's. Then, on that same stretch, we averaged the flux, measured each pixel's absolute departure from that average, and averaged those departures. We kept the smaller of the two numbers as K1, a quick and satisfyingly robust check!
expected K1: 1.4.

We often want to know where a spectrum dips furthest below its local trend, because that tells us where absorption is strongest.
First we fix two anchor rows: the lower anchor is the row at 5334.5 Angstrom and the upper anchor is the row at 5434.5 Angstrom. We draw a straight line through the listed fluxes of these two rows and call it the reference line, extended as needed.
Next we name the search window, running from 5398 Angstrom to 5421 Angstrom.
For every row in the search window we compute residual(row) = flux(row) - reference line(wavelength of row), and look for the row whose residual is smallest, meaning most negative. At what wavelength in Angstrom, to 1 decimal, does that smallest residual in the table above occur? 5402.0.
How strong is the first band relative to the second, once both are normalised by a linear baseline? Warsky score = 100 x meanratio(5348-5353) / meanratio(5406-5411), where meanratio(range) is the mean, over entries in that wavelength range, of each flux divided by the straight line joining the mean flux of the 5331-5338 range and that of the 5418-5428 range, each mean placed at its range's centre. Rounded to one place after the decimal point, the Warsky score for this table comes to 95.7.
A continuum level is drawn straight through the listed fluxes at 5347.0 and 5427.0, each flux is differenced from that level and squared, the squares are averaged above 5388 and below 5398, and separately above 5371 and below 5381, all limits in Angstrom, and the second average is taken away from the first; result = 21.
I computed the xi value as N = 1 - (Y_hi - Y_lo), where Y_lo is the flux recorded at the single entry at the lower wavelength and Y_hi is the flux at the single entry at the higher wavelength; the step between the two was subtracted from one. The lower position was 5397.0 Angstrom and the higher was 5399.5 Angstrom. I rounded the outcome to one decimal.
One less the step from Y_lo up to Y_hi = 1.9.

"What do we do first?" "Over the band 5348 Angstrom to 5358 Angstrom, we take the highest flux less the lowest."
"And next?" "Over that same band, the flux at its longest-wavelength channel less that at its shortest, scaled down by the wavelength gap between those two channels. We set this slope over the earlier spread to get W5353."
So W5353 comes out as -0.13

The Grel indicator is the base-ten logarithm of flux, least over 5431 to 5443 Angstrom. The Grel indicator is 1.80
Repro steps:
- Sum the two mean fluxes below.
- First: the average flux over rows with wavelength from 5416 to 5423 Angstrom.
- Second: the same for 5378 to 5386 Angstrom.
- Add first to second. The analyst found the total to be 132.7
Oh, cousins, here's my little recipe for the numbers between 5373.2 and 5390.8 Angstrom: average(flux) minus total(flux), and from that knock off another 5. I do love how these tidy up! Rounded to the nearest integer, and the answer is -407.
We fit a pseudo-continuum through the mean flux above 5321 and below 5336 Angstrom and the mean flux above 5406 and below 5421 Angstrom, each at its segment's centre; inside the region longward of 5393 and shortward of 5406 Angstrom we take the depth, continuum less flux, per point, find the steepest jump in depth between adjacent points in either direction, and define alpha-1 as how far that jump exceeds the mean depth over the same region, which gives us 1.7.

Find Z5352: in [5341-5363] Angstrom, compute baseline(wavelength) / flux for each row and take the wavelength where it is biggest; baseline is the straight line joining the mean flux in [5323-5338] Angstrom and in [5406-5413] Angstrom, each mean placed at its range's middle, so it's 5359.5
